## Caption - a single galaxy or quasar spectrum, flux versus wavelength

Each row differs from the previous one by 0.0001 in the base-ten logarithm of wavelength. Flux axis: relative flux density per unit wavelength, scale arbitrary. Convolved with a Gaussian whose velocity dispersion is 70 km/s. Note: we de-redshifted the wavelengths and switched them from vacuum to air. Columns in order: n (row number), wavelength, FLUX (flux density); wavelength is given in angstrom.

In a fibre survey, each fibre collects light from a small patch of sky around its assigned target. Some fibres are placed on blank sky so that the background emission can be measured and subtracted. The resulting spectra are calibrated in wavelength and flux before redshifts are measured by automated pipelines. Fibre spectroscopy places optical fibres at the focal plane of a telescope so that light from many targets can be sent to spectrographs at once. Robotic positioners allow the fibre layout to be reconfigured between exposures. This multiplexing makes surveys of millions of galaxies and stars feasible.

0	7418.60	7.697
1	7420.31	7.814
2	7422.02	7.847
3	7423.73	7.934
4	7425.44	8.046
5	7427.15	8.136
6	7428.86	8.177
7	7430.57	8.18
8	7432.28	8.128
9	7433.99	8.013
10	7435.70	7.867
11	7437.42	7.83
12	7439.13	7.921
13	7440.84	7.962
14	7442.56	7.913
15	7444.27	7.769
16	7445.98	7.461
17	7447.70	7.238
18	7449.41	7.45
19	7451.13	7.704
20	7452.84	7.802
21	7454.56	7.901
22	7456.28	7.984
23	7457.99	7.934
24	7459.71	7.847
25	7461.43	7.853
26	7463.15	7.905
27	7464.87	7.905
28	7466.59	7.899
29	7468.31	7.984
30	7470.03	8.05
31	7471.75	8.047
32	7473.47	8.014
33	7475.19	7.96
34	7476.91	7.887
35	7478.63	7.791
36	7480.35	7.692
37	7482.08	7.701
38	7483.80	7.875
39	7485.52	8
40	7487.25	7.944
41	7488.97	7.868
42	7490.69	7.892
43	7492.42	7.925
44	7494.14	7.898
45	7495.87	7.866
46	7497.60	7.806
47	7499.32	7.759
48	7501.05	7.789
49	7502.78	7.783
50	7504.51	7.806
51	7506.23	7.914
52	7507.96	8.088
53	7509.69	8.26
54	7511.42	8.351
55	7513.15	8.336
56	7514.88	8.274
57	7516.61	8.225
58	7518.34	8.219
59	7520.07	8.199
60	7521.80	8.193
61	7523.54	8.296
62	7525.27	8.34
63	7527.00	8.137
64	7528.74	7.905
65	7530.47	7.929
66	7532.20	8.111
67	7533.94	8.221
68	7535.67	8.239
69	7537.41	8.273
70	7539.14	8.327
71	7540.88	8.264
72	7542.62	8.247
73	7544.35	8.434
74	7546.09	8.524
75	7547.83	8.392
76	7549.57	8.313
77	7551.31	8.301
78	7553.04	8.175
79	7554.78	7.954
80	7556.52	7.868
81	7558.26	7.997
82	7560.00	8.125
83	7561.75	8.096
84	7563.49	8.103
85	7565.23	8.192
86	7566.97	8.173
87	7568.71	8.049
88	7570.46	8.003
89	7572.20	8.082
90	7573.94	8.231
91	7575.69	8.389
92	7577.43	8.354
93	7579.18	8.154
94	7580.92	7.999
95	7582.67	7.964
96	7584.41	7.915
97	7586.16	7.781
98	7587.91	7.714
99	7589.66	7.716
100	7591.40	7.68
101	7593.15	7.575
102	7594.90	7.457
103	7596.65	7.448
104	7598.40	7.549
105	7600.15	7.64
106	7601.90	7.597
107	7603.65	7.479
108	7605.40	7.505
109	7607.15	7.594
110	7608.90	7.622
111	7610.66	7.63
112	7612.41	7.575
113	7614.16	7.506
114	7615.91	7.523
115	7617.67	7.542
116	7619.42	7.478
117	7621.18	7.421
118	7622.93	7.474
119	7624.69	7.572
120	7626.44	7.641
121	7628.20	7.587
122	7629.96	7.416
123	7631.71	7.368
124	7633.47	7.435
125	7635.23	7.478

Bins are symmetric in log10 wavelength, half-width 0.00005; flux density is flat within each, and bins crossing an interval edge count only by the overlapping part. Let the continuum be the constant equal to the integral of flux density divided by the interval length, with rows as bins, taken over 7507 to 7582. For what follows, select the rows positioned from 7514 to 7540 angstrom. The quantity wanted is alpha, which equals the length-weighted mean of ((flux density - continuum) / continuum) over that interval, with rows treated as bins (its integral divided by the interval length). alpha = 0.00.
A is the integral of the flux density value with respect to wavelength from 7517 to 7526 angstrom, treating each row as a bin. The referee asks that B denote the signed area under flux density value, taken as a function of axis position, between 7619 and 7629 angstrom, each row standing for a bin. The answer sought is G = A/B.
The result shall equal 1.0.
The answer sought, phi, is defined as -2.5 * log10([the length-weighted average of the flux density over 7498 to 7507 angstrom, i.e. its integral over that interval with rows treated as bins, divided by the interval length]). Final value -2.23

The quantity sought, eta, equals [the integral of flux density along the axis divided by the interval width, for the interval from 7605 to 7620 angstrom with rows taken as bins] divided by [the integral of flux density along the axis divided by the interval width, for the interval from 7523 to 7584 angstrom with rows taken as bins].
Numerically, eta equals 0.92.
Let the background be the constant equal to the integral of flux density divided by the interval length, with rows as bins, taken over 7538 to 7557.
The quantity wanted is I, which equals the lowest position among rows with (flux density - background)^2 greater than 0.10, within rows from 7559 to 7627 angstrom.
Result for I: 7584.41 angstrom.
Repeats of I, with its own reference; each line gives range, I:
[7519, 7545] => 7528.74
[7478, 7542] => 7478.63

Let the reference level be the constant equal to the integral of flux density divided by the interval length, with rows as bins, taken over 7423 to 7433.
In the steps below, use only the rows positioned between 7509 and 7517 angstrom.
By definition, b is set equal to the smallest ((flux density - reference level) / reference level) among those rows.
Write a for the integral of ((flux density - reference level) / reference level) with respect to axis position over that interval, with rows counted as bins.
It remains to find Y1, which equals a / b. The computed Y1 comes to 12.5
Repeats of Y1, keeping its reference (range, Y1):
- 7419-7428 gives 5.0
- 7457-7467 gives 8.3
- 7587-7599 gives 9.3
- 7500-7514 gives 2.9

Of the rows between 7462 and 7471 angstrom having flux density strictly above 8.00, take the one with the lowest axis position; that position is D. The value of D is 7470.03 angstrom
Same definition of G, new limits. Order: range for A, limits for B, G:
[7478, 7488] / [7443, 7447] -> 2.6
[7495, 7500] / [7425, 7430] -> 1.0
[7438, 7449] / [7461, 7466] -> 2.2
